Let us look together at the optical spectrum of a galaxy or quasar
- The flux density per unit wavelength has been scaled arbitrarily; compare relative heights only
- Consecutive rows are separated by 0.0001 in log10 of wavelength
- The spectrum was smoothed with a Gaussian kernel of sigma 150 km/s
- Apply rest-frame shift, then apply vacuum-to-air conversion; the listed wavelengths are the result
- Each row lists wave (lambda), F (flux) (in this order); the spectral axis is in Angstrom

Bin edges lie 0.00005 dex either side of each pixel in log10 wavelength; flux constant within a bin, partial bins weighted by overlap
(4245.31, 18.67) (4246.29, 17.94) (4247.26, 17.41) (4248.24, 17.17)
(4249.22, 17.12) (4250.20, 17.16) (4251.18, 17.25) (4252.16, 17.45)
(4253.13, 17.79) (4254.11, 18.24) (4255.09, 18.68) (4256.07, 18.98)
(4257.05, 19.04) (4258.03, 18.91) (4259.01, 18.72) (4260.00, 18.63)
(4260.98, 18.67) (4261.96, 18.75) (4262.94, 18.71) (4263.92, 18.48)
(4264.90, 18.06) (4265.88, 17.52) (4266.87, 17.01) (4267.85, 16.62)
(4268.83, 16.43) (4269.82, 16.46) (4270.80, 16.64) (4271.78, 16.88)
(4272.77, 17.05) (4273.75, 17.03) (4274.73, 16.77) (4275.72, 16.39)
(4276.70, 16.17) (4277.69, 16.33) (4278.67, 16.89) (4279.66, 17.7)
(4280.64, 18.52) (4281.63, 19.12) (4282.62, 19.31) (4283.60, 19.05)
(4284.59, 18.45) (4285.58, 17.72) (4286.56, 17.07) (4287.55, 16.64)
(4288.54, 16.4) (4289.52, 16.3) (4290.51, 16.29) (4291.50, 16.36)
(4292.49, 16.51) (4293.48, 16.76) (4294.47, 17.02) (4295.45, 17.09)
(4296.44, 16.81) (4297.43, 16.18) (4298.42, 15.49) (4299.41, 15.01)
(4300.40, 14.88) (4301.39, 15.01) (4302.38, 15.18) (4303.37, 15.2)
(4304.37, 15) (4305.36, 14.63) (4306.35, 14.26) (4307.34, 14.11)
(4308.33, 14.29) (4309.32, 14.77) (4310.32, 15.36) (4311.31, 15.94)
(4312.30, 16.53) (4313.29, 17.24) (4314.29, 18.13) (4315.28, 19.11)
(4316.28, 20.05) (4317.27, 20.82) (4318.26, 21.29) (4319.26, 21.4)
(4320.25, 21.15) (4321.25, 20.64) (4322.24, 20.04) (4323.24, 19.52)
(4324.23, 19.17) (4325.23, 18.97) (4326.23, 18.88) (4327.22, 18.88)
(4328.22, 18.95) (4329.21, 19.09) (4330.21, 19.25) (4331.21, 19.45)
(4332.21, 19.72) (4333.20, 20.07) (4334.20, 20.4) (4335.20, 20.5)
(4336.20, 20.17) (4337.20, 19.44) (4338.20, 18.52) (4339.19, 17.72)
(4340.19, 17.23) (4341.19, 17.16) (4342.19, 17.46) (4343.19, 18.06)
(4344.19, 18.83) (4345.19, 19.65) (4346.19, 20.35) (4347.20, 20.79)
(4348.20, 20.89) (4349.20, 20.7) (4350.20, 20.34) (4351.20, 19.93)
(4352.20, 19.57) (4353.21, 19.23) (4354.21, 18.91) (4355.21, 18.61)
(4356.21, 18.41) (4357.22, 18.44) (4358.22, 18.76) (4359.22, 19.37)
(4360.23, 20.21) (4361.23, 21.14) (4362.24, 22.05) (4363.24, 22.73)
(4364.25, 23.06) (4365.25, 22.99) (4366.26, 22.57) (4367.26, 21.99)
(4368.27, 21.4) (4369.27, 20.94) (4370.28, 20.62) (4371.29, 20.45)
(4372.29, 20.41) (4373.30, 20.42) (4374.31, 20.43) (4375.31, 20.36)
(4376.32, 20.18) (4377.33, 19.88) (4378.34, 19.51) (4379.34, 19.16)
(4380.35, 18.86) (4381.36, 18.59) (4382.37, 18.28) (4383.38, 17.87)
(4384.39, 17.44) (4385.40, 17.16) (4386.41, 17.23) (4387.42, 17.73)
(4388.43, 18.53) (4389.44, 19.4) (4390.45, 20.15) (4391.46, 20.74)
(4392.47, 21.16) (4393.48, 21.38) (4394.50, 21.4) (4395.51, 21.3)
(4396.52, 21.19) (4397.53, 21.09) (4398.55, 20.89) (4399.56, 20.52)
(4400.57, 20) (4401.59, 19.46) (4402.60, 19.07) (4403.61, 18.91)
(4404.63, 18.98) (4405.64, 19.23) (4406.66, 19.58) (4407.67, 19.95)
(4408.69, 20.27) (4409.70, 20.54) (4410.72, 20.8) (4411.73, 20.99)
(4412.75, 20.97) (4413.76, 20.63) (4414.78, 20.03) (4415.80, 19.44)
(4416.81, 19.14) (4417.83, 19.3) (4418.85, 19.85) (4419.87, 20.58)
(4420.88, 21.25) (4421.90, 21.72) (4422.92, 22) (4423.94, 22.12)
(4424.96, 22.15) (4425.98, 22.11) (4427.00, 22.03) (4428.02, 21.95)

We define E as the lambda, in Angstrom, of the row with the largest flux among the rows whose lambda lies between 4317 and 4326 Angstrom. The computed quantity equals 4319.26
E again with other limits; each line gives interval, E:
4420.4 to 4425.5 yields 4424.96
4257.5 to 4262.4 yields 4258.03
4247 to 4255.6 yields 4255.09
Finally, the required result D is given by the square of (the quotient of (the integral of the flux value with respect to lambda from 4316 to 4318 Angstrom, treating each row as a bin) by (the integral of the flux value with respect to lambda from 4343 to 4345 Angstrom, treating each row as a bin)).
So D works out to 1.22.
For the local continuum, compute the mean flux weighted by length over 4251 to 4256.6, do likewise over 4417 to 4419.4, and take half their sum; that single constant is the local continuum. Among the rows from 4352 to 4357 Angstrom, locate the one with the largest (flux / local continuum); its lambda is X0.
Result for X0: 4352.20 Angstrom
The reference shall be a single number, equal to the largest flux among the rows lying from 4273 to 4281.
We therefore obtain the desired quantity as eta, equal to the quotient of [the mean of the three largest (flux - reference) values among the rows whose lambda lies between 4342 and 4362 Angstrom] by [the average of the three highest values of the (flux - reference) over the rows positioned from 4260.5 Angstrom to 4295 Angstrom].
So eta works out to 3.8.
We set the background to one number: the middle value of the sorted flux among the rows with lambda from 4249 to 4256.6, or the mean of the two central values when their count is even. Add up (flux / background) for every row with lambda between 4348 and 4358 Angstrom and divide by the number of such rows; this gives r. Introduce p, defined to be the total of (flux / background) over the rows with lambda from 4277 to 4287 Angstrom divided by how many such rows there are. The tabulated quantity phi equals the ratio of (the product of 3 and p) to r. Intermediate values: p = 1.02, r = 1.11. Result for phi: 2.8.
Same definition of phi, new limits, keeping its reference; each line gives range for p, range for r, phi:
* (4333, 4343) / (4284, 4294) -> 3.4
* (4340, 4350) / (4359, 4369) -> 2.6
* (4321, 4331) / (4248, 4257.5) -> 3.2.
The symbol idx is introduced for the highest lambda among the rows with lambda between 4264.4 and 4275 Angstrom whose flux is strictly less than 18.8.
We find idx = 4274.73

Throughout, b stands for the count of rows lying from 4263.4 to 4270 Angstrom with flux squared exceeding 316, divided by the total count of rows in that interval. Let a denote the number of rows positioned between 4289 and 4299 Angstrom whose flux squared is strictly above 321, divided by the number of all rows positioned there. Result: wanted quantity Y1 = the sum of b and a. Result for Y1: 0.3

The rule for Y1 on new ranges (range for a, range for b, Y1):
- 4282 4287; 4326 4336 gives 1.6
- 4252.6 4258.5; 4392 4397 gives 1.8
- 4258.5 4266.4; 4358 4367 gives 1.9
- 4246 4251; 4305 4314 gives 0.2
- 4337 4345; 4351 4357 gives 1.5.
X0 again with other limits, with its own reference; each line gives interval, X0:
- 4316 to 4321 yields 4319.26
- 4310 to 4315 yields 4314.29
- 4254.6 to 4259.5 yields 4257.05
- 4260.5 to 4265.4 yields 4261.96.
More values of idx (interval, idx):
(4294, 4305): 4304.37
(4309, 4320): 4314.29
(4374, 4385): 4384.39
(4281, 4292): 4291.50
